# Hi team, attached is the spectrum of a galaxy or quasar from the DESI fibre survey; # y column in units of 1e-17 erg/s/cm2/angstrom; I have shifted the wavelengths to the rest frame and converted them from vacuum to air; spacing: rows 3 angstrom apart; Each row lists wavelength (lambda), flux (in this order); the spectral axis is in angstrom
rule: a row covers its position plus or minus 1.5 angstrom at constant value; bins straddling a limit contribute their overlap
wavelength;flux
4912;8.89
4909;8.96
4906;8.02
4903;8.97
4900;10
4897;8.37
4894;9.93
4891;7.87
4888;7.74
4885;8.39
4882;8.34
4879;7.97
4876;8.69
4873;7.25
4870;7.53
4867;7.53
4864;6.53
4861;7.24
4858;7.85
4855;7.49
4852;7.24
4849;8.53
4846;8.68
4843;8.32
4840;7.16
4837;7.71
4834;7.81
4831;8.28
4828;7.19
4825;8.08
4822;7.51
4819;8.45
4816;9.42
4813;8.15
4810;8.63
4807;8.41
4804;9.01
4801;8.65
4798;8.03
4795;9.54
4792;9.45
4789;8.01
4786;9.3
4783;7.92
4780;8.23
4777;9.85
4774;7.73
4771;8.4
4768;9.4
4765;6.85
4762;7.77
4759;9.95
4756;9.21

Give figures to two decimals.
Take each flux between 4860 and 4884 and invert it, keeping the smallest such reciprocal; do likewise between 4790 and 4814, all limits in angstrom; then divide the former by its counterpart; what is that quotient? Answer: 1.10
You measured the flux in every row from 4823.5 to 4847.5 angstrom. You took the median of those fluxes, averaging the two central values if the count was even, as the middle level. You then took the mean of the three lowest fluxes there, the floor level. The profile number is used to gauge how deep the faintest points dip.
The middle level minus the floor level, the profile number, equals 0.59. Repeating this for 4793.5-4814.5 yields 0.43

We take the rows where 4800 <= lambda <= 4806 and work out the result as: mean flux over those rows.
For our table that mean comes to 8.8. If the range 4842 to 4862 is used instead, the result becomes 7.9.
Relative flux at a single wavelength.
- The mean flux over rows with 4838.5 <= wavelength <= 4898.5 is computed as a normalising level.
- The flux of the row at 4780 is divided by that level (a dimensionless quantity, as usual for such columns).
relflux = 1.04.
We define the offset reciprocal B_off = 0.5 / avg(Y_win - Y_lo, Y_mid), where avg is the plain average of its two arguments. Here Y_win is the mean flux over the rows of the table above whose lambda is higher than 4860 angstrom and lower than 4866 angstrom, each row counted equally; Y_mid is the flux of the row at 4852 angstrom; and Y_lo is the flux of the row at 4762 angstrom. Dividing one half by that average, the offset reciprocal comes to 0.157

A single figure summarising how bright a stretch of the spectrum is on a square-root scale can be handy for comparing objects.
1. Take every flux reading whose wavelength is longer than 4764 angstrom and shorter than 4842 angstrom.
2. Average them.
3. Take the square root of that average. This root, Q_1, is 2.89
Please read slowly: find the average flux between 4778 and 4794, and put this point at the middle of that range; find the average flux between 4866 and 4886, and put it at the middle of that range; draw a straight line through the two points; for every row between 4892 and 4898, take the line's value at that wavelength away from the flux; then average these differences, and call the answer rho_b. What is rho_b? 1.3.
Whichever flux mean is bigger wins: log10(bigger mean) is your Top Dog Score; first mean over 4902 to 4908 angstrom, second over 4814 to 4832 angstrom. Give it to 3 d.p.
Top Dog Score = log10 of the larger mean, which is 0.929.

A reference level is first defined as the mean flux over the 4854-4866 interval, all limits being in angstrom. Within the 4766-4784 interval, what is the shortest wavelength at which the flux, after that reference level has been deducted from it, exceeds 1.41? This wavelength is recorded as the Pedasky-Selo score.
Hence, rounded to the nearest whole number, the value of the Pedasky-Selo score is 4768 angstrom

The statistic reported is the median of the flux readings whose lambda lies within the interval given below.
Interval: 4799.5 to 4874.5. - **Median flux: 7.85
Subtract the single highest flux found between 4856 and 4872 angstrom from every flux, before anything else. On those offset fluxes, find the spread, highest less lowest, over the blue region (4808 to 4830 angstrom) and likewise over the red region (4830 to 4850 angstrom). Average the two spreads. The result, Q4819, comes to 1.9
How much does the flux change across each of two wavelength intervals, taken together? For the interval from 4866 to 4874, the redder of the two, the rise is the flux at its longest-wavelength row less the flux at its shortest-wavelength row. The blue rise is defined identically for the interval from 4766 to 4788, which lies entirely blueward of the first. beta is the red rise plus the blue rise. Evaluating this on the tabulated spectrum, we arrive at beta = -0.4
